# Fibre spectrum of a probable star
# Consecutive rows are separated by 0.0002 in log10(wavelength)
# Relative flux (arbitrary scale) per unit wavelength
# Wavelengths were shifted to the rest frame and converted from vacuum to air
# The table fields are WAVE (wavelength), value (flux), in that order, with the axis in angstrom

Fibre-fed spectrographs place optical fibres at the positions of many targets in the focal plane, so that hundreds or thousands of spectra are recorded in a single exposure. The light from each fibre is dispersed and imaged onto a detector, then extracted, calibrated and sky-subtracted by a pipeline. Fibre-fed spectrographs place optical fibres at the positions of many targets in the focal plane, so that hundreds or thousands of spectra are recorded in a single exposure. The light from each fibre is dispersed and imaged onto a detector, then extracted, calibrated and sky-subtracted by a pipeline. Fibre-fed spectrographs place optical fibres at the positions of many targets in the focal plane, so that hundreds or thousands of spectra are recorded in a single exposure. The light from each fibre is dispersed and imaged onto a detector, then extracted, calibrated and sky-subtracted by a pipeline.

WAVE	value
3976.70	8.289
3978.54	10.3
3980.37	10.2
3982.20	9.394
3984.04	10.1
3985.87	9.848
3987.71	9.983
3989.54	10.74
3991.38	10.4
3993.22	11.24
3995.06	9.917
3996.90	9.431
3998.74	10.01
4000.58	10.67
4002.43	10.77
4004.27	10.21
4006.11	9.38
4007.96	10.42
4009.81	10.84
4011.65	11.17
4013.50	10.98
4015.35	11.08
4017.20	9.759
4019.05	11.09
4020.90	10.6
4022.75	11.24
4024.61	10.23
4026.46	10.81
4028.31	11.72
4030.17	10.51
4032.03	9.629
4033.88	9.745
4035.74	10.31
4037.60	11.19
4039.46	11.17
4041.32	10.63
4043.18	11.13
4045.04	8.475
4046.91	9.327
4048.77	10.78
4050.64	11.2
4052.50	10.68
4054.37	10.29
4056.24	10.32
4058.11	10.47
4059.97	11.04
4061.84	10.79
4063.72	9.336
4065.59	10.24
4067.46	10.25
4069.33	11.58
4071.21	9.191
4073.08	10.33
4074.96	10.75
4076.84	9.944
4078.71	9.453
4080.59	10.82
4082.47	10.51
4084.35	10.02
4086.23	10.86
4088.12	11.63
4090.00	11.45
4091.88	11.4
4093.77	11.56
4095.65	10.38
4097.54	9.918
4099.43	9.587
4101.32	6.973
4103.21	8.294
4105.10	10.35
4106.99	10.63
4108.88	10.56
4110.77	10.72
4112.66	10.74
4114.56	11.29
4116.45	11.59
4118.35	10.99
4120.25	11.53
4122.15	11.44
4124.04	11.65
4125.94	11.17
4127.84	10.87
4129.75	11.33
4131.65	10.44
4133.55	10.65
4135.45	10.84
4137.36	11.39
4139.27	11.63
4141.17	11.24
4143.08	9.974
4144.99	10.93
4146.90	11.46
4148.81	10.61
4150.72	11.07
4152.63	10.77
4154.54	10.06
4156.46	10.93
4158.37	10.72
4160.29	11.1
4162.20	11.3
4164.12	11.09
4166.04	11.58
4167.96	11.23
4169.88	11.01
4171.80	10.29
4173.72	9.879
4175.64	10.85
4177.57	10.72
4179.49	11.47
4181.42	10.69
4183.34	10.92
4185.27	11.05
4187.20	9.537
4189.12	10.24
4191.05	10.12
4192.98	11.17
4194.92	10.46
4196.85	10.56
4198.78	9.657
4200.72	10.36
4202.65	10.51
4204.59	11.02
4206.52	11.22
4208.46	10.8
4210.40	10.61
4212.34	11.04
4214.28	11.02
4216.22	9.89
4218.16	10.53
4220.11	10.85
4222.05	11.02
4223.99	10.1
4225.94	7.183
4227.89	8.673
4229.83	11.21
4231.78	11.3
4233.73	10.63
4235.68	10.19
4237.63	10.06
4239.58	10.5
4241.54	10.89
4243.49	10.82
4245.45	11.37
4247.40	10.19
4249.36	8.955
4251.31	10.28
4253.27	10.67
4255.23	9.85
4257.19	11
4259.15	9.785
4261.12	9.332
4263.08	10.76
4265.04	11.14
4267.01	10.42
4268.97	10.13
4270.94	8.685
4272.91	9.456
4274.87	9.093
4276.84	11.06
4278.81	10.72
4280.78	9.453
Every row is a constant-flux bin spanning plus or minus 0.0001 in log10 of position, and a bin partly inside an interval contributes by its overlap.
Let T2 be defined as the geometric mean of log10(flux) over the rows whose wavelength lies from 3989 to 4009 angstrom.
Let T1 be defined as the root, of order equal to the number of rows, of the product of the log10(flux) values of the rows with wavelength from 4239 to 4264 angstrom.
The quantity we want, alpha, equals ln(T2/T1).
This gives -0.002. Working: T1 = 1.01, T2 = 1.01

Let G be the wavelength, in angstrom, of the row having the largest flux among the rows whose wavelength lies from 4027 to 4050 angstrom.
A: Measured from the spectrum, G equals 4028.31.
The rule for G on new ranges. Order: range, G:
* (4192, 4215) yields 4206.52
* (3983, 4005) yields 3993.22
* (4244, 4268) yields 4245.45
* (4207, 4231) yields 4229.83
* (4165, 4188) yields 4166.04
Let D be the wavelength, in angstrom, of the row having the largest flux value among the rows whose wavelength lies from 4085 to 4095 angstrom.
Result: 4088.12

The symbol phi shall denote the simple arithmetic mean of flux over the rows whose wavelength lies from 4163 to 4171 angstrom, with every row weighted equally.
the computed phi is 11.2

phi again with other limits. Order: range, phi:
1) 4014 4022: 10.6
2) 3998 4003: 10.5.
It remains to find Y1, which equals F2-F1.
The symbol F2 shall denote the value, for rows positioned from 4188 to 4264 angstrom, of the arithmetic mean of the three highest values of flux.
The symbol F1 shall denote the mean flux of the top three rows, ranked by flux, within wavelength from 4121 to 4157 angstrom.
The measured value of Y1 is -0.28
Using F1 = 11.6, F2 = 11.3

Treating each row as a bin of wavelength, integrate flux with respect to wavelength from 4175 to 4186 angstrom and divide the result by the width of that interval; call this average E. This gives 10.9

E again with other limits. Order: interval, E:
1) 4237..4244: 10.6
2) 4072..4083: 10.3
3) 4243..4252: 10.3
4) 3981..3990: 10.0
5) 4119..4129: 11.3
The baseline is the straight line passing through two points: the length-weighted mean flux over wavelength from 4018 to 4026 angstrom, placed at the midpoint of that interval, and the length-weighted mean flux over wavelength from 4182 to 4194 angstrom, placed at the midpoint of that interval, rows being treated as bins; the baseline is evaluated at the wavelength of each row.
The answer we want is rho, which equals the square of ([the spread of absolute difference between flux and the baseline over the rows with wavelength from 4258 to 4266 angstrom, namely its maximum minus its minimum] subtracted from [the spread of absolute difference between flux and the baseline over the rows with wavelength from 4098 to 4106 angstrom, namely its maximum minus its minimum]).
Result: 7.2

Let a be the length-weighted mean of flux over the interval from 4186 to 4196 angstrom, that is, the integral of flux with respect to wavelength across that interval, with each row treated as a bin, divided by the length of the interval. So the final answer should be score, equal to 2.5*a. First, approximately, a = 10.33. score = 25.8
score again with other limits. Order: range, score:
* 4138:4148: 27.6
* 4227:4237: 26.0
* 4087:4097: 28.0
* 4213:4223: 26.7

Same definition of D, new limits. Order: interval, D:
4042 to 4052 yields 4050.64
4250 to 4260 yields 4257.19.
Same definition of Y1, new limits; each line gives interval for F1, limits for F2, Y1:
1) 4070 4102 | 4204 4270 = -0.25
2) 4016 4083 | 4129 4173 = 0.04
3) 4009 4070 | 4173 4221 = -0.23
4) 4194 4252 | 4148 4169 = 0.07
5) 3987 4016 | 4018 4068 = 0.22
